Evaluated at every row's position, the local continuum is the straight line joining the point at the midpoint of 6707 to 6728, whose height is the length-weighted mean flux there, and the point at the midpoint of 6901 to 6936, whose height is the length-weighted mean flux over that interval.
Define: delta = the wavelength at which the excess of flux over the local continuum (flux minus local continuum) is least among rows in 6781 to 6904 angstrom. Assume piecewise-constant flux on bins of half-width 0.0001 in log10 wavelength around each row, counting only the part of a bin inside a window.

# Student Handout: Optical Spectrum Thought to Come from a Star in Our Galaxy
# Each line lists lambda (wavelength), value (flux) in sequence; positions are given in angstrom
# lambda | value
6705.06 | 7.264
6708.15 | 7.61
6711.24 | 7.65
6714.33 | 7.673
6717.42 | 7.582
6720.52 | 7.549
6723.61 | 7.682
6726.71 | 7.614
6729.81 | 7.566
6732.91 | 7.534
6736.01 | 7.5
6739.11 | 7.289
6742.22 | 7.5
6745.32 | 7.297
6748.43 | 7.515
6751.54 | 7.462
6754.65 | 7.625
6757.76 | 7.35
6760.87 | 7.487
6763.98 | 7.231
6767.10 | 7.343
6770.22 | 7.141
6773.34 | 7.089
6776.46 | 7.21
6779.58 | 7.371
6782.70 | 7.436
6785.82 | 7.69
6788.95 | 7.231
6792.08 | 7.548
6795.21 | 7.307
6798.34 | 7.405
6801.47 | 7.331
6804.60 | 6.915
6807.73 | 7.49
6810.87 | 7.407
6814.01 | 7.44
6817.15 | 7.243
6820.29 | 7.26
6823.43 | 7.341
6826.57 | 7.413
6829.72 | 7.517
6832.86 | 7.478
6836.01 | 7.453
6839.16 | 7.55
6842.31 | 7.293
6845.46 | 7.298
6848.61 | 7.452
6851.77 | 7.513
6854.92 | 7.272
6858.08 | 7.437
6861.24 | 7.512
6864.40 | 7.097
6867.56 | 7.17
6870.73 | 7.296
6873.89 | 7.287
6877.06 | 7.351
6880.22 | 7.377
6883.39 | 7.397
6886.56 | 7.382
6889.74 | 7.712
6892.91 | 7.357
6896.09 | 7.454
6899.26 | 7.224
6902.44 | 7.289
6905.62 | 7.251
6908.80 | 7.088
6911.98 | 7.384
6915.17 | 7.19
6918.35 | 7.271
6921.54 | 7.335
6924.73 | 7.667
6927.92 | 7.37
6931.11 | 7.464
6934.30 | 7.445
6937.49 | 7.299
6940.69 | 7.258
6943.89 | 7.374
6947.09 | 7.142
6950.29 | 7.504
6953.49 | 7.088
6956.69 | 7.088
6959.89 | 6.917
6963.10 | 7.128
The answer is 6804.60 angstrom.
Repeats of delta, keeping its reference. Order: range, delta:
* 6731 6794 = 6773.34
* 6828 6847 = 6842.31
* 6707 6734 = 6720.52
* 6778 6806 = 6804.60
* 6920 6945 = 6940.69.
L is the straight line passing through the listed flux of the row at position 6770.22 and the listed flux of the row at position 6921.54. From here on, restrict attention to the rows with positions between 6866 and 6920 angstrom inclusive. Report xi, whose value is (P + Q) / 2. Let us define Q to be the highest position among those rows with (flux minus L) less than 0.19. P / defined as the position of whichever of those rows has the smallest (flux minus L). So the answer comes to 6913.6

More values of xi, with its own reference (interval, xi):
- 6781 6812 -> 6804.6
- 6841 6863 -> 6856.5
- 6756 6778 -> 6774.9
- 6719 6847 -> 6825.0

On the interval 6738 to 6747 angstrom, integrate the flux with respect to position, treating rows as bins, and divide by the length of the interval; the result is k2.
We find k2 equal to 7.37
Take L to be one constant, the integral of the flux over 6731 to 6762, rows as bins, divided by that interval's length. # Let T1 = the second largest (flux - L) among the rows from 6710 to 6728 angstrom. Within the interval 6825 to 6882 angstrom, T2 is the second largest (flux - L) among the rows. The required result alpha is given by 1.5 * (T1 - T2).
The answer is 0.23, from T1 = 0.22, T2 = 0.059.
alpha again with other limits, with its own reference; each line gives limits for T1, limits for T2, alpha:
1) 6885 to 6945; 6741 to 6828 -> 0.06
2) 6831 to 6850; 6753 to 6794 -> -0.22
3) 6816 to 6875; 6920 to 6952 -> 0.02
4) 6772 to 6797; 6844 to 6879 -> 0.05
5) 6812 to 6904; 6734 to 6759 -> 0.05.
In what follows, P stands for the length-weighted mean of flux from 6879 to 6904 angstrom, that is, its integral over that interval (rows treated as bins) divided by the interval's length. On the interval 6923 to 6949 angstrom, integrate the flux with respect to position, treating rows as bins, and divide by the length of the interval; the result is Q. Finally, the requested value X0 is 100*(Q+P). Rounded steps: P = 7.40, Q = 7.38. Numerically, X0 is 1478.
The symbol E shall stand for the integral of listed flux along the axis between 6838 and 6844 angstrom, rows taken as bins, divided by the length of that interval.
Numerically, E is 7.41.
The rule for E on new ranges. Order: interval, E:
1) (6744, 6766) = 7.42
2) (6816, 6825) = 7.29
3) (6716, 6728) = 7.60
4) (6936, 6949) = 7.27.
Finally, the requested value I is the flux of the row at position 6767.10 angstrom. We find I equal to 7.343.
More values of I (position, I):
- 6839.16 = 7.55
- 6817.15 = 7.243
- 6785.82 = 7.69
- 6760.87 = 7.487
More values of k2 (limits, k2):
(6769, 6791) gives 7.32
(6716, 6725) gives 7.60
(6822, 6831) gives 7.42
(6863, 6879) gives 7.25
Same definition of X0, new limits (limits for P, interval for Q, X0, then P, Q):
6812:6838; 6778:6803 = 1481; 7.40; 7.42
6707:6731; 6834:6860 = 1503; 7.62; 7.41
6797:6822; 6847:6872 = 1465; 7.31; 7.34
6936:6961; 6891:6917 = 1450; 7.21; 7.29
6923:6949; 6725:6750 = 1485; 7.38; 7.48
